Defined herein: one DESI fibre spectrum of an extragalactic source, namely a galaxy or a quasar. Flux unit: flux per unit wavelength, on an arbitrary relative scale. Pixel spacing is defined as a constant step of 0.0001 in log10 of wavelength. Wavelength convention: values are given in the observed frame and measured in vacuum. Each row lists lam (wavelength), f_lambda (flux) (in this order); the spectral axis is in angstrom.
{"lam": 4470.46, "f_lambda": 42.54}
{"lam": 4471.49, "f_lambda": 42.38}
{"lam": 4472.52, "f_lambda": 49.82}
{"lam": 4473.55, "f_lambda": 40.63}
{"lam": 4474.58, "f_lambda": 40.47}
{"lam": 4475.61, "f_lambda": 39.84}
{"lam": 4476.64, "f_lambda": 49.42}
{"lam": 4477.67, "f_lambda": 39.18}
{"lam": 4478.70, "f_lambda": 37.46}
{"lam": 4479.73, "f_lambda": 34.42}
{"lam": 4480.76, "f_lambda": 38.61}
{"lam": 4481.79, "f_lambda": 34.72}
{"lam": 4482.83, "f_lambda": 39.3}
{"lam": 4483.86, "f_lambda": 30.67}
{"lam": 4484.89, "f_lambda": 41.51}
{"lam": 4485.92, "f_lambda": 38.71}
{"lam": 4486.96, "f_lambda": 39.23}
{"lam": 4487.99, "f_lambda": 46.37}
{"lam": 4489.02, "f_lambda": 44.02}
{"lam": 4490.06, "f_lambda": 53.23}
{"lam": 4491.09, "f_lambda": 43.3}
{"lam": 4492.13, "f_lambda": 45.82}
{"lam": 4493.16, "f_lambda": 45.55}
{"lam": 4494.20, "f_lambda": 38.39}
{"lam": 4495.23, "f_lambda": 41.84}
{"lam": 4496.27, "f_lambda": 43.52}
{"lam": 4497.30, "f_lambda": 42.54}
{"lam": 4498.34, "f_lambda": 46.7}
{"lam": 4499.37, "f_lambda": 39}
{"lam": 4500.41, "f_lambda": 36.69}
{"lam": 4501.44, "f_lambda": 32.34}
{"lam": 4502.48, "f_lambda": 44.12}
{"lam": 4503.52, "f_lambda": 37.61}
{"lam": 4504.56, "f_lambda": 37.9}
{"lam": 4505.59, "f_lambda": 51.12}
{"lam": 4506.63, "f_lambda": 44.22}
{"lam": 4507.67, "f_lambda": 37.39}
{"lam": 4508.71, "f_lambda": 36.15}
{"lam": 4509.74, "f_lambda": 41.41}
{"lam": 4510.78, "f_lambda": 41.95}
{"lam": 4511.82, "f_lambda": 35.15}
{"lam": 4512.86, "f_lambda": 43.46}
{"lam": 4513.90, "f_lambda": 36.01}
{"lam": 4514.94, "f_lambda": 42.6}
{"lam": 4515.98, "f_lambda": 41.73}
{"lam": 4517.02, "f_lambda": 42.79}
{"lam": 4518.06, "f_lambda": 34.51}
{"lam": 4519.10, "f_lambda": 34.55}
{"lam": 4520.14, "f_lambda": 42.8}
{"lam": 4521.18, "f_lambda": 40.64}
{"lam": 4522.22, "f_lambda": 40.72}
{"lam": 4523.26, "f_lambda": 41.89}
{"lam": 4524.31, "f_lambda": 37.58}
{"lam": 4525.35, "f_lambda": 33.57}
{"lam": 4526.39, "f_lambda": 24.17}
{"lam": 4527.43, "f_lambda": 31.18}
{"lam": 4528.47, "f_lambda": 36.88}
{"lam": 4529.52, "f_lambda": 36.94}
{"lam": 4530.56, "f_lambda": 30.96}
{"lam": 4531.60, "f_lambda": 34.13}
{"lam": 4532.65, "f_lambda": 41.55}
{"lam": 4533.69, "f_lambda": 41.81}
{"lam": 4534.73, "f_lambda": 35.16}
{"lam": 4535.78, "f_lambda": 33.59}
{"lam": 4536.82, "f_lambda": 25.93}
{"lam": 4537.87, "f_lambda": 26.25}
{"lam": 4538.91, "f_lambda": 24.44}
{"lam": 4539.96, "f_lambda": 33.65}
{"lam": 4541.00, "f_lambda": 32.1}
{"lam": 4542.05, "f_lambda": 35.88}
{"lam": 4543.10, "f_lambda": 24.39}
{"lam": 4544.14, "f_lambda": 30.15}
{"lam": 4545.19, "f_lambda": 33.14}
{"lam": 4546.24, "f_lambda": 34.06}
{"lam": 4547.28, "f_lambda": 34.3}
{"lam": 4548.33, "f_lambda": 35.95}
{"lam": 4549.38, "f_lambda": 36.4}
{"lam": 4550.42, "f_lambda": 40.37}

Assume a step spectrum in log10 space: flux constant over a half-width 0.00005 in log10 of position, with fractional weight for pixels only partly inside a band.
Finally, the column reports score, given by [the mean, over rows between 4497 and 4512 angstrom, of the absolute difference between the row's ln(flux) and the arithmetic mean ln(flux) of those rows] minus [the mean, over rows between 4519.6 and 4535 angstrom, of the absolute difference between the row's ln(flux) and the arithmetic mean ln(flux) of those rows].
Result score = -0.019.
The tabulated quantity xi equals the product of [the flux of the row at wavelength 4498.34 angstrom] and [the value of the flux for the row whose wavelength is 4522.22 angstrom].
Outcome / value 1902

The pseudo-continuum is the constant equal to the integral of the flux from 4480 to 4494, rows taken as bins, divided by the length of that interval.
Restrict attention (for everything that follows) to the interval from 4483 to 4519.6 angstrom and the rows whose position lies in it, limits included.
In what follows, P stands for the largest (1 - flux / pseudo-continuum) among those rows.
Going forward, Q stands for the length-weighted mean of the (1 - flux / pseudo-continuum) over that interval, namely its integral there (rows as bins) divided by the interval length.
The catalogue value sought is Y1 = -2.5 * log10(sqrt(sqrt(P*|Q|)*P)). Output 2.3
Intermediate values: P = 0.26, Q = 0.01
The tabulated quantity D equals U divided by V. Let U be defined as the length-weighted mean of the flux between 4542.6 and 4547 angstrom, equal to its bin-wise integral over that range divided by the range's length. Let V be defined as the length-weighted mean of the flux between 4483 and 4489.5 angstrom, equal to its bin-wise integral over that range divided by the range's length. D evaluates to 0.77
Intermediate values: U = 31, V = 40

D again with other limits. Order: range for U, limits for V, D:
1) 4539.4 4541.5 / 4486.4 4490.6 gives 0.72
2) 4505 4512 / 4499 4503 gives 1.09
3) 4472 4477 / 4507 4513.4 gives 1.11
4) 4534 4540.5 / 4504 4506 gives 0.69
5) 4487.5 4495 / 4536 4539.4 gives 1.72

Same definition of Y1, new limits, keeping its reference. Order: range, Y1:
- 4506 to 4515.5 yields 2.4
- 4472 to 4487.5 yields 2.0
